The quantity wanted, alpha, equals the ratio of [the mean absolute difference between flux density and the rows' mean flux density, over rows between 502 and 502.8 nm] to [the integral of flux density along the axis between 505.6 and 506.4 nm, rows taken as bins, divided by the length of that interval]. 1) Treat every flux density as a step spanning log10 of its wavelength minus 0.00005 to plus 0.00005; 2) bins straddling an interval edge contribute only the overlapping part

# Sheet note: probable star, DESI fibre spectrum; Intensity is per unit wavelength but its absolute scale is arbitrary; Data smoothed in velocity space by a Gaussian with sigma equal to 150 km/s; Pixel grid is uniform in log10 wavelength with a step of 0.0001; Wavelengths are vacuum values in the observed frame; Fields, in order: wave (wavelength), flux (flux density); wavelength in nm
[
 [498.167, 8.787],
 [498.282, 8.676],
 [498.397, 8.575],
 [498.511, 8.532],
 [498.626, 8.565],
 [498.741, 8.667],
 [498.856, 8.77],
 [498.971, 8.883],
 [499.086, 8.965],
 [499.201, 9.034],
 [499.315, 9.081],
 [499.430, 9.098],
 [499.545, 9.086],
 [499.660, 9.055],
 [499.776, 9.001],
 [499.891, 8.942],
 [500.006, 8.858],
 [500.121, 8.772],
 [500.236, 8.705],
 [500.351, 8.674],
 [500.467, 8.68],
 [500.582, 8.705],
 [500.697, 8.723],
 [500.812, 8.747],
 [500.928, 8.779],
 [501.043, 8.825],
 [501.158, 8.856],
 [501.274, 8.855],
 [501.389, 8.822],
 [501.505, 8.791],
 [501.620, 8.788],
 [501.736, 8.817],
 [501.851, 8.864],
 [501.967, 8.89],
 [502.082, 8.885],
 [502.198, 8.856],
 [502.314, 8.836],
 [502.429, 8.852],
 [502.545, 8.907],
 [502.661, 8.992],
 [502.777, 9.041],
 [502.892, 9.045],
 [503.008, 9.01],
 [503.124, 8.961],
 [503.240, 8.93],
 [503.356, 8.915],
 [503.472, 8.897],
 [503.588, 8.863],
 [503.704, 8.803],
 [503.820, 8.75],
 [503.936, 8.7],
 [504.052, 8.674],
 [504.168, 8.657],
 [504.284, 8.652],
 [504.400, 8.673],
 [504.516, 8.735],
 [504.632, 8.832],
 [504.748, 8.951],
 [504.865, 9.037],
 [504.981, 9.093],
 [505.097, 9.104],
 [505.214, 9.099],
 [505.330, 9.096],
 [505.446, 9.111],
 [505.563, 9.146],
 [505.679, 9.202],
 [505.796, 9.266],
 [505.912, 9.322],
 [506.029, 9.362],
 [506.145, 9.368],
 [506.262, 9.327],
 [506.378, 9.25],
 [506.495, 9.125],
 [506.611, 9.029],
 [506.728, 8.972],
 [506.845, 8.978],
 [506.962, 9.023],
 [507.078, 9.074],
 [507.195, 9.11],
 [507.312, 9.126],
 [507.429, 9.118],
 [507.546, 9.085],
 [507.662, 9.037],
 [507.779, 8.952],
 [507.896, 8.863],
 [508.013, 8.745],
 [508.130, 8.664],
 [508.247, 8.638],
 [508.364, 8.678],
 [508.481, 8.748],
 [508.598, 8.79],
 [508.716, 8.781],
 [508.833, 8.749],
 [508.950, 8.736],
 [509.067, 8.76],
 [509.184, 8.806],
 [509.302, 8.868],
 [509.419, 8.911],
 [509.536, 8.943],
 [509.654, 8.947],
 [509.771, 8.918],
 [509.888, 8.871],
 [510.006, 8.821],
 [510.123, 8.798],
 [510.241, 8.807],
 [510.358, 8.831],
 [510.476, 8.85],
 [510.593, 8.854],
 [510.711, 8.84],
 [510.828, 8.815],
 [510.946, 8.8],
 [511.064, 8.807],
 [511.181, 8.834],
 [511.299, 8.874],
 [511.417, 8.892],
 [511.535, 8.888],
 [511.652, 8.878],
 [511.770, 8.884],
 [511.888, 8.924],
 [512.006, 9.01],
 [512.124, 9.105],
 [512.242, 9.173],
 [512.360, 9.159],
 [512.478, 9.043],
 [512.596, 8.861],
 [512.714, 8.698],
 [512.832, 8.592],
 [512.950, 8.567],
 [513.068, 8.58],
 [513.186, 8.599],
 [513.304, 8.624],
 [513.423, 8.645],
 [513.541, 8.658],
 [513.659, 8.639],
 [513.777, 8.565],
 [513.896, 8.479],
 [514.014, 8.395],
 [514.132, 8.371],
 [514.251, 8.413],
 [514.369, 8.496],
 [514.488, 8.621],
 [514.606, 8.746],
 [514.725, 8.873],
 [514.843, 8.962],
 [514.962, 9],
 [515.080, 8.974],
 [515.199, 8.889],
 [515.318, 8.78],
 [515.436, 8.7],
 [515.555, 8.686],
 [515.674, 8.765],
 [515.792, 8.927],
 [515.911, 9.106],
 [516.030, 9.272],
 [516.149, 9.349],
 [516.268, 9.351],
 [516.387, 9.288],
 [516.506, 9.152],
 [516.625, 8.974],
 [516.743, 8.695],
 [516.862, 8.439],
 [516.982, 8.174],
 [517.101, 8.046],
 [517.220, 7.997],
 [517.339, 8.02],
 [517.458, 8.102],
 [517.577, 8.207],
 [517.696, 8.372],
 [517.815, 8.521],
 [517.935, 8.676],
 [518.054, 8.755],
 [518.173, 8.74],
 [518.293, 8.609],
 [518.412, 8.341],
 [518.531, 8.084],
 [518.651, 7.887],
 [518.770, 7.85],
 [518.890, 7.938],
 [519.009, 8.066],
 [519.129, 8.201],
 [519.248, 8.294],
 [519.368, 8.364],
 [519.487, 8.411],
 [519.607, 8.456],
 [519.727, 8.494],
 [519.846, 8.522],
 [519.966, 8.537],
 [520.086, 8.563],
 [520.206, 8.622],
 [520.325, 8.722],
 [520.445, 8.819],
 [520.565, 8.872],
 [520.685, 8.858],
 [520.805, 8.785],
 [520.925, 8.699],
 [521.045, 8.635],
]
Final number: 0.007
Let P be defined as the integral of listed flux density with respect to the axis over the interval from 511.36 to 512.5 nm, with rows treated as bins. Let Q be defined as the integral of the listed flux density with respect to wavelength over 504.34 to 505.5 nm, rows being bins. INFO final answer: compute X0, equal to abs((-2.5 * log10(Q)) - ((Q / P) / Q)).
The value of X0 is 2.64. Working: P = 10.25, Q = 10.4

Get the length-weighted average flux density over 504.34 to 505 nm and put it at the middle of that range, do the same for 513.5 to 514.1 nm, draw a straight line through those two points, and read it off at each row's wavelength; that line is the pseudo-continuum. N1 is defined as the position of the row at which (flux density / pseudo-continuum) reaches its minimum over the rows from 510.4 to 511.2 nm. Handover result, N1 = 510.946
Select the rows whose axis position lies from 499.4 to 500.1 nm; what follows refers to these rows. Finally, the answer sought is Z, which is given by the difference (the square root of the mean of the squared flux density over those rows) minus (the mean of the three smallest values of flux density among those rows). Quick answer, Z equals 0.07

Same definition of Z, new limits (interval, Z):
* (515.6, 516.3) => 0.20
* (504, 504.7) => 0.04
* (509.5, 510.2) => 0.05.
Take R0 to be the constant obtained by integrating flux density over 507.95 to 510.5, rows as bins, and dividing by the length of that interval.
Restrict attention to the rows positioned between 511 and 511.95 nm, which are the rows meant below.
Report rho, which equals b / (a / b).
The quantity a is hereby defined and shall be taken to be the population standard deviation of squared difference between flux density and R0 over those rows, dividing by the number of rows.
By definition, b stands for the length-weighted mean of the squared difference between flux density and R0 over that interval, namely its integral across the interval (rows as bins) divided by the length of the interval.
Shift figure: 0.010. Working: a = 0.004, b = 0.006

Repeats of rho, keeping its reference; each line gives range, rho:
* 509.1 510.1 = 0.011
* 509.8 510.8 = 0.002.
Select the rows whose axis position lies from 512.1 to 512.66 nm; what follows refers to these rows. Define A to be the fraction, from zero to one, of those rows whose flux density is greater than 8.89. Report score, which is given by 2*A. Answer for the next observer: 1.6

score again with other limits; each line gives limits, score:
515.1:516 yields 0.6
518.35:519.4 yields 0.0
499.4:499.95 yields 2.0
